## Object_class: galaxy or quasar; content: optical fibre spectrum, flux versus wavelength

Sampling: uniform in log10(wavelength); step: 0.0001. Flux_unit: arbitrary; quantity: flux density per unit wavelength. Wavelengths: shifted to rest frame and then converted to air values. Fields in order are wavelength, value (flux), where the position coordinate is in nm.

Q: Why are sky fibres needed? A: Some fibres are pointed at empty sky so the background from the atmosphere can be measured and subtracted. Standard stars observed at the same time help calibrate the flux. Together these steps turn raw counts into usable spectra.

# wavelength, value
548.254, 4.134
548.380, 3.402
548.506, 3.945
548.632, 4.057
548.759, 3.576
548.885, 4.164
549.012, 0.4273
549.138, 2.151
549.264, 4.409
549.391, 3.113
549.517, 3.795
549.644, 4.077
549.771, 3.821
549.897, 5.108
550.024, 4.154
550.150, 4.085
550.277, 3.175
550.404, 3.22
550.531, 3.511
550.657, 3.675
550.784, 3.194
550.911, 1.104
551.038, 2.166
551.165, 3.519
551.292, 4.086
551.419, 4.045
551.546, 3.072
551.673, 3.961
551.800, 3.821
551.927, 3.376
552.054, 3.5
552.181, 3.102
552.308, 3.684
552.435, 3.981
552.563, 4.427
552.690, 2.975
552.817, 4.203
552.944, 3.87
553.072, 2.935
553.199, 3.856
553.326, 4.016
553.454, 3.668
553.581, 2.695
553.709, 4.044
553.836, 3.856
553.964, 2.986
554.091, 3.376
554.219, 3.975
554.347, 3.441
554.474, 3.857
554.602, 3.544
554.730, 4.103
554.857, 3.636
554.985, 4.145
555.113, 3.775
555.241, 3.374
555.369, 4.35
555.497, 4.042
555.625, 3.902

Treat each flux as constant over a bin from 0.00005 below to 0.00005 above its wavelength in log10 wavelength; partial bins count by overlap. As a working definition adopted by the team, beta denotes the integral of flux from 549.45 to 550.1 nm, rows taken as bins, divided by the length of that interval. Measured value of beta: 4.19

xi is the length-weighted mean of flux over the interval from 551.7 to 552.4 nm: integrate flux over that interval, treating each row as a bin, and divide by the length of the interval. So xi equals 3.5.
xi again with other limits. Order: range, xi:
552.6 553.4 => 3.7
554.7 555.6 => 3.9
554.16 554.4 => 3.7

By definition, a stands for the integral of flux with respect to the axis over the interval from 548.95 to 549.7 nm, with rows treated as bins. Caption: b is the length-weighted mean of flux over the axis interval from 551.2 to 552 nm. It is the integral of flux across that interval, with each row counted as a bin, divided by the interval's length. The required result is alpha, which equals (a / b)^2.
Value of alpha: 0.36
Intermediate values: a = 2.243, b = 3.72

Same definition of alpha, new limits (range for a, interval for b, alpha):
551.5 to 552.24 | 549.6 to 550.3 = 0.39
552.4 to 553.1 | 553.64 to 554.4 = 0.53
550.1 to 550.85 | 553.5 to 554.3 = 0.55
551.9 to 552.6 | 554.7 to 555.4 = 0.44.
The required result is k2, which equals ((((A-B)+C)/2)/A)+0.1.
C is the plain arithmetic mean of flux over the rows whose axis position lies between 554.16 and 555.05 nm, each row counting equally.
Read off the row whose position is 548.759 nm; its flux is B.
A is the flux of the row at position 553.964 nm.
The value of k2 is 0.64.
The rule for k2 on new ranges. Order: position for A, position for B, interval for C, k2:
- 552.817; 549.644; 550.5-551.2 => 0.46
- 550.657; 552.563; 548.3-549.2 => 0.42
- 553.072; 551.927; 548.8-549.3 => 0.50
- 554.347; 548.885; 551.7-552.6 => 0.53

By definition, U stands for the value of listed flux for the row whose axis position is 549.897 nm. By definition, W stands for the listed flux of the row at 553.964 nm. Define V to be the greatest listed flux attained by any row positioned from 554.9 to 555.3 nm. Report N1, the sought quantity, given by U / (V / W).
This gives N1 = 3.68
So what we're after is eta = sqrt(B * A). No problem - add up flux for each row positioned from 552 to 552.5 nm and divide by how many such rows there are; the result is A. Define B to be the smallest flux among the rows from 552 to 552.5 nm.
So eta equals 3.33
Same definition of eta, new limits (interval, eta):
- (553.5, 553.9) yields 3.09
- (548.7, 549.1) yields 1.08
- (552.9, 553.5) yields 3.28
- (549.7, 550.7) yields 3.49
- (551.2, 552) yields 3.38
